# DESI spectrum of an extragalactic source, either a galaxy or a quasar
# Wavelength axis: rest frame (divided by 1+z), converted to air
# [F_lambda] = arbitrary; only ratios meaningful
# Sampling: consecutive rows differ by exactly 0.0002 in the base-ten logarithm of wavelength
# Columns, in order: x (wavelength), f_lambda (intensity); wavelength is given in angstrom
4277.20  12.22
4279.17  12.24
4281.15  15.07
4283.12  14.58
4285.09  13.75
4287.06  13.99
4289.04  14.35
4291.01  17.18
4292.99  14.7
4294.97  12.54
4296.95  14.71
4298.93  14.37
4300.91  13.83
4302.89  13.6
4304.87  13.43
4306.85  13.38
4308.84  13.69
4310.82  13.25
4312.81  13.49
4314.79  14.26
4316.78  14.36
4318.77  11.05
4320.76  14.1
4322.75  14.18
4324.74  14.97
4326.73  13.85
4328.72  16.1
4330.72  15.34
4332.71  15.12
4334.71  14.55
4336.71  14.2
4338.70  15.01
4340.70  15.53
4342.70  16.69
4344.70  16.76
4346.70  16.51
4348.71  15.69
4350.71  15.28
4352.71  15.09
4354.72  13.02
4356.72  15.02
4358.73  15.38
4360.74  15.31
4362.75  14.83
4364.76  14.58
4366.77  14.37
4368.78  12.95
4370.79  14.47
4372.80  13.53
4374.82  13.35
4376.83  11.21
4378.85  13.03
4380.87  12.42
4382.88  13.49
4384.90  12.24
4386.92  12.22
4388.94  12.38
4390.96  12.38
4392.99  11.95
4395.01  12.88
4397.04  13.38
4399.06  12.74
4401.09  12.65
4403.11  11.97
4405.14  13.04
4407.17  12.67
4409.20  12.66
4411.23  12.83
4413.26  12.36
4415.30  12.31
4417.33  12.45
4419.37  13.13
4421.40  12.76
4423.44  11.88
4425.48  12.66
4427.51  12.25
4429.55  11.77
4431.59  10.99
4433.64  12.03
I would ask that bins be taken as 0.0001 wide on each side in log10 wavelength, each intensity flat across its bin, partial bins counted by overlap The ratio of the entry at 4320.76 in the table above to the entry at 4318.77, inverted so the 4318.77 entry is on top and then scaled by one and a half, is 1.18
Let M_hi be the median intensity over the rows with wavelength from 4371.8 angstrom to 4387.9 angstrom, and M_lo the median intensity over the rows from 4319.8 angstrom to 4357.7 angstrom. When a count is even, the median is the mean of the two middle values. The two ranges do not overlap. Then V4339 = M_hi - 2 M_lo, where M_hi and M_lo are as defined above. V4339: -17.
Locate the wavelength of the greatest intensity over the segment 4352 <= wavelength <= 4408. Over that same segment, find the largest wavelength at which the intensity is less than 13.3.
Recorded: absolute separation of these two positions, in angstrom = 48.4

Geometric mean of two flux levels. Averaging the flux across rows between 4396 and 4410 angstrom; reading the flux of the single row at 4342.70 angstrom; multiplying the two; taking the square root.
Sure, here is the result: 14.6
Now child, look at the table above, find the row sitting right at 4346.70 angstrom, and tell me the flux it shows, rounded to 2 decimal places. 16.51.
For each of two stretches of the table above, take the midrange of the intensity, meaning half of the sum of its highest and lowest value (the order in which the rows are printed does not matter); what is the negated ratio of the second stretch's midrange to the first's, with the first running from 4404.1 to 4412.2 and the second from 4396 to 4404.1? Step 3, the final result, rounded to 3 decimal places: -0.986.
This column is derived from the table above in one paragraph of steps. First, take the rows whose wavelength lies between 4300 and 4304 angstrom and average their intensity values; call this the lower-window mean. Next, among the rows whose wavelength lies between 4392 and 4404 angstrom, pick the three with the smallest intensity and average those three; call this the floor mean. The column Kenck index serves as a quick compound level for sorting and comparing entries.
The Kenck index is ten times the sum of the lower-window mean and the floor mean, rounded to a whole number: 259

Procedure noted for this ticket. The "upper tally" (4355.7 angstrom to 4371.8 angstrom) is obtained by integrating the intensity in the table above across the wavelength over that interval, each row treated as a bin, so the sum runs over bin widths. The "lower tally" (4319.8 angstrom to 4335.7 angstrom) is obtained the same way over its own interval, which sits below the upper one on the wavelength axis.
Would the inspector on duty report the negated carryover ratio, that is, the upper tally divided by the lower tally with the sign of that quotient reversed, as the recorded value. -1.00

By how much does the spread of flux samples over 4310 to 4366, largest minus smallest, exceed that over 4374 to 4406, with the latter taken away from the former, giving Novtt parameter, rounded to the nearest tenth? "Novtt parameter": 3.4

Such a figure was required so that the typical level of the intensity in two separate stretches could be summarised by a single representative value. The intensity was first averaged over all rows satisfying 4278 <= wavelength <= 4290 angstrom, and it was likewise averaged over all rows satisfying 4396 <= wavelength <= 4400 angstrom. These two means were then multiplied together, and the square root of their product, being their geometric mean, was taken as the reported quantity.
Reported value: 13.5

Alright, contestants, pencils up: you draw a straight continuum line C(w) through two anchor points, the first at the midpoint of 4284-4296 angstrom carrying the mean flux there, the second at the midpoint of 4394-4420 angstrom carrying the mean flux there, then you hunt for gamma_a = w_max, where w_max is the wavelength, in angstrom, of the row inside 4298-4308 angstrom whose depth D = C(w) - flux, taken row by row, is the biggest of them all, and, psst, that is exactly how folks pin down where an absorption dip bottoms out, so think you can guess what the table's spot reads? 4306.85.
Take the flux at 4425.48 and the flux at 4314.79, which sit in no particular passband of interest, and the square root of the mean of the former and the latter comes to 3.67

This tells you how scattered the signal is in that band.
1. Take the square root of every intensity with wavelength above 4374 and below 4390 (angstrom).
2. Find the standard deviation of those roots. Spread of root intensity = 0.10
